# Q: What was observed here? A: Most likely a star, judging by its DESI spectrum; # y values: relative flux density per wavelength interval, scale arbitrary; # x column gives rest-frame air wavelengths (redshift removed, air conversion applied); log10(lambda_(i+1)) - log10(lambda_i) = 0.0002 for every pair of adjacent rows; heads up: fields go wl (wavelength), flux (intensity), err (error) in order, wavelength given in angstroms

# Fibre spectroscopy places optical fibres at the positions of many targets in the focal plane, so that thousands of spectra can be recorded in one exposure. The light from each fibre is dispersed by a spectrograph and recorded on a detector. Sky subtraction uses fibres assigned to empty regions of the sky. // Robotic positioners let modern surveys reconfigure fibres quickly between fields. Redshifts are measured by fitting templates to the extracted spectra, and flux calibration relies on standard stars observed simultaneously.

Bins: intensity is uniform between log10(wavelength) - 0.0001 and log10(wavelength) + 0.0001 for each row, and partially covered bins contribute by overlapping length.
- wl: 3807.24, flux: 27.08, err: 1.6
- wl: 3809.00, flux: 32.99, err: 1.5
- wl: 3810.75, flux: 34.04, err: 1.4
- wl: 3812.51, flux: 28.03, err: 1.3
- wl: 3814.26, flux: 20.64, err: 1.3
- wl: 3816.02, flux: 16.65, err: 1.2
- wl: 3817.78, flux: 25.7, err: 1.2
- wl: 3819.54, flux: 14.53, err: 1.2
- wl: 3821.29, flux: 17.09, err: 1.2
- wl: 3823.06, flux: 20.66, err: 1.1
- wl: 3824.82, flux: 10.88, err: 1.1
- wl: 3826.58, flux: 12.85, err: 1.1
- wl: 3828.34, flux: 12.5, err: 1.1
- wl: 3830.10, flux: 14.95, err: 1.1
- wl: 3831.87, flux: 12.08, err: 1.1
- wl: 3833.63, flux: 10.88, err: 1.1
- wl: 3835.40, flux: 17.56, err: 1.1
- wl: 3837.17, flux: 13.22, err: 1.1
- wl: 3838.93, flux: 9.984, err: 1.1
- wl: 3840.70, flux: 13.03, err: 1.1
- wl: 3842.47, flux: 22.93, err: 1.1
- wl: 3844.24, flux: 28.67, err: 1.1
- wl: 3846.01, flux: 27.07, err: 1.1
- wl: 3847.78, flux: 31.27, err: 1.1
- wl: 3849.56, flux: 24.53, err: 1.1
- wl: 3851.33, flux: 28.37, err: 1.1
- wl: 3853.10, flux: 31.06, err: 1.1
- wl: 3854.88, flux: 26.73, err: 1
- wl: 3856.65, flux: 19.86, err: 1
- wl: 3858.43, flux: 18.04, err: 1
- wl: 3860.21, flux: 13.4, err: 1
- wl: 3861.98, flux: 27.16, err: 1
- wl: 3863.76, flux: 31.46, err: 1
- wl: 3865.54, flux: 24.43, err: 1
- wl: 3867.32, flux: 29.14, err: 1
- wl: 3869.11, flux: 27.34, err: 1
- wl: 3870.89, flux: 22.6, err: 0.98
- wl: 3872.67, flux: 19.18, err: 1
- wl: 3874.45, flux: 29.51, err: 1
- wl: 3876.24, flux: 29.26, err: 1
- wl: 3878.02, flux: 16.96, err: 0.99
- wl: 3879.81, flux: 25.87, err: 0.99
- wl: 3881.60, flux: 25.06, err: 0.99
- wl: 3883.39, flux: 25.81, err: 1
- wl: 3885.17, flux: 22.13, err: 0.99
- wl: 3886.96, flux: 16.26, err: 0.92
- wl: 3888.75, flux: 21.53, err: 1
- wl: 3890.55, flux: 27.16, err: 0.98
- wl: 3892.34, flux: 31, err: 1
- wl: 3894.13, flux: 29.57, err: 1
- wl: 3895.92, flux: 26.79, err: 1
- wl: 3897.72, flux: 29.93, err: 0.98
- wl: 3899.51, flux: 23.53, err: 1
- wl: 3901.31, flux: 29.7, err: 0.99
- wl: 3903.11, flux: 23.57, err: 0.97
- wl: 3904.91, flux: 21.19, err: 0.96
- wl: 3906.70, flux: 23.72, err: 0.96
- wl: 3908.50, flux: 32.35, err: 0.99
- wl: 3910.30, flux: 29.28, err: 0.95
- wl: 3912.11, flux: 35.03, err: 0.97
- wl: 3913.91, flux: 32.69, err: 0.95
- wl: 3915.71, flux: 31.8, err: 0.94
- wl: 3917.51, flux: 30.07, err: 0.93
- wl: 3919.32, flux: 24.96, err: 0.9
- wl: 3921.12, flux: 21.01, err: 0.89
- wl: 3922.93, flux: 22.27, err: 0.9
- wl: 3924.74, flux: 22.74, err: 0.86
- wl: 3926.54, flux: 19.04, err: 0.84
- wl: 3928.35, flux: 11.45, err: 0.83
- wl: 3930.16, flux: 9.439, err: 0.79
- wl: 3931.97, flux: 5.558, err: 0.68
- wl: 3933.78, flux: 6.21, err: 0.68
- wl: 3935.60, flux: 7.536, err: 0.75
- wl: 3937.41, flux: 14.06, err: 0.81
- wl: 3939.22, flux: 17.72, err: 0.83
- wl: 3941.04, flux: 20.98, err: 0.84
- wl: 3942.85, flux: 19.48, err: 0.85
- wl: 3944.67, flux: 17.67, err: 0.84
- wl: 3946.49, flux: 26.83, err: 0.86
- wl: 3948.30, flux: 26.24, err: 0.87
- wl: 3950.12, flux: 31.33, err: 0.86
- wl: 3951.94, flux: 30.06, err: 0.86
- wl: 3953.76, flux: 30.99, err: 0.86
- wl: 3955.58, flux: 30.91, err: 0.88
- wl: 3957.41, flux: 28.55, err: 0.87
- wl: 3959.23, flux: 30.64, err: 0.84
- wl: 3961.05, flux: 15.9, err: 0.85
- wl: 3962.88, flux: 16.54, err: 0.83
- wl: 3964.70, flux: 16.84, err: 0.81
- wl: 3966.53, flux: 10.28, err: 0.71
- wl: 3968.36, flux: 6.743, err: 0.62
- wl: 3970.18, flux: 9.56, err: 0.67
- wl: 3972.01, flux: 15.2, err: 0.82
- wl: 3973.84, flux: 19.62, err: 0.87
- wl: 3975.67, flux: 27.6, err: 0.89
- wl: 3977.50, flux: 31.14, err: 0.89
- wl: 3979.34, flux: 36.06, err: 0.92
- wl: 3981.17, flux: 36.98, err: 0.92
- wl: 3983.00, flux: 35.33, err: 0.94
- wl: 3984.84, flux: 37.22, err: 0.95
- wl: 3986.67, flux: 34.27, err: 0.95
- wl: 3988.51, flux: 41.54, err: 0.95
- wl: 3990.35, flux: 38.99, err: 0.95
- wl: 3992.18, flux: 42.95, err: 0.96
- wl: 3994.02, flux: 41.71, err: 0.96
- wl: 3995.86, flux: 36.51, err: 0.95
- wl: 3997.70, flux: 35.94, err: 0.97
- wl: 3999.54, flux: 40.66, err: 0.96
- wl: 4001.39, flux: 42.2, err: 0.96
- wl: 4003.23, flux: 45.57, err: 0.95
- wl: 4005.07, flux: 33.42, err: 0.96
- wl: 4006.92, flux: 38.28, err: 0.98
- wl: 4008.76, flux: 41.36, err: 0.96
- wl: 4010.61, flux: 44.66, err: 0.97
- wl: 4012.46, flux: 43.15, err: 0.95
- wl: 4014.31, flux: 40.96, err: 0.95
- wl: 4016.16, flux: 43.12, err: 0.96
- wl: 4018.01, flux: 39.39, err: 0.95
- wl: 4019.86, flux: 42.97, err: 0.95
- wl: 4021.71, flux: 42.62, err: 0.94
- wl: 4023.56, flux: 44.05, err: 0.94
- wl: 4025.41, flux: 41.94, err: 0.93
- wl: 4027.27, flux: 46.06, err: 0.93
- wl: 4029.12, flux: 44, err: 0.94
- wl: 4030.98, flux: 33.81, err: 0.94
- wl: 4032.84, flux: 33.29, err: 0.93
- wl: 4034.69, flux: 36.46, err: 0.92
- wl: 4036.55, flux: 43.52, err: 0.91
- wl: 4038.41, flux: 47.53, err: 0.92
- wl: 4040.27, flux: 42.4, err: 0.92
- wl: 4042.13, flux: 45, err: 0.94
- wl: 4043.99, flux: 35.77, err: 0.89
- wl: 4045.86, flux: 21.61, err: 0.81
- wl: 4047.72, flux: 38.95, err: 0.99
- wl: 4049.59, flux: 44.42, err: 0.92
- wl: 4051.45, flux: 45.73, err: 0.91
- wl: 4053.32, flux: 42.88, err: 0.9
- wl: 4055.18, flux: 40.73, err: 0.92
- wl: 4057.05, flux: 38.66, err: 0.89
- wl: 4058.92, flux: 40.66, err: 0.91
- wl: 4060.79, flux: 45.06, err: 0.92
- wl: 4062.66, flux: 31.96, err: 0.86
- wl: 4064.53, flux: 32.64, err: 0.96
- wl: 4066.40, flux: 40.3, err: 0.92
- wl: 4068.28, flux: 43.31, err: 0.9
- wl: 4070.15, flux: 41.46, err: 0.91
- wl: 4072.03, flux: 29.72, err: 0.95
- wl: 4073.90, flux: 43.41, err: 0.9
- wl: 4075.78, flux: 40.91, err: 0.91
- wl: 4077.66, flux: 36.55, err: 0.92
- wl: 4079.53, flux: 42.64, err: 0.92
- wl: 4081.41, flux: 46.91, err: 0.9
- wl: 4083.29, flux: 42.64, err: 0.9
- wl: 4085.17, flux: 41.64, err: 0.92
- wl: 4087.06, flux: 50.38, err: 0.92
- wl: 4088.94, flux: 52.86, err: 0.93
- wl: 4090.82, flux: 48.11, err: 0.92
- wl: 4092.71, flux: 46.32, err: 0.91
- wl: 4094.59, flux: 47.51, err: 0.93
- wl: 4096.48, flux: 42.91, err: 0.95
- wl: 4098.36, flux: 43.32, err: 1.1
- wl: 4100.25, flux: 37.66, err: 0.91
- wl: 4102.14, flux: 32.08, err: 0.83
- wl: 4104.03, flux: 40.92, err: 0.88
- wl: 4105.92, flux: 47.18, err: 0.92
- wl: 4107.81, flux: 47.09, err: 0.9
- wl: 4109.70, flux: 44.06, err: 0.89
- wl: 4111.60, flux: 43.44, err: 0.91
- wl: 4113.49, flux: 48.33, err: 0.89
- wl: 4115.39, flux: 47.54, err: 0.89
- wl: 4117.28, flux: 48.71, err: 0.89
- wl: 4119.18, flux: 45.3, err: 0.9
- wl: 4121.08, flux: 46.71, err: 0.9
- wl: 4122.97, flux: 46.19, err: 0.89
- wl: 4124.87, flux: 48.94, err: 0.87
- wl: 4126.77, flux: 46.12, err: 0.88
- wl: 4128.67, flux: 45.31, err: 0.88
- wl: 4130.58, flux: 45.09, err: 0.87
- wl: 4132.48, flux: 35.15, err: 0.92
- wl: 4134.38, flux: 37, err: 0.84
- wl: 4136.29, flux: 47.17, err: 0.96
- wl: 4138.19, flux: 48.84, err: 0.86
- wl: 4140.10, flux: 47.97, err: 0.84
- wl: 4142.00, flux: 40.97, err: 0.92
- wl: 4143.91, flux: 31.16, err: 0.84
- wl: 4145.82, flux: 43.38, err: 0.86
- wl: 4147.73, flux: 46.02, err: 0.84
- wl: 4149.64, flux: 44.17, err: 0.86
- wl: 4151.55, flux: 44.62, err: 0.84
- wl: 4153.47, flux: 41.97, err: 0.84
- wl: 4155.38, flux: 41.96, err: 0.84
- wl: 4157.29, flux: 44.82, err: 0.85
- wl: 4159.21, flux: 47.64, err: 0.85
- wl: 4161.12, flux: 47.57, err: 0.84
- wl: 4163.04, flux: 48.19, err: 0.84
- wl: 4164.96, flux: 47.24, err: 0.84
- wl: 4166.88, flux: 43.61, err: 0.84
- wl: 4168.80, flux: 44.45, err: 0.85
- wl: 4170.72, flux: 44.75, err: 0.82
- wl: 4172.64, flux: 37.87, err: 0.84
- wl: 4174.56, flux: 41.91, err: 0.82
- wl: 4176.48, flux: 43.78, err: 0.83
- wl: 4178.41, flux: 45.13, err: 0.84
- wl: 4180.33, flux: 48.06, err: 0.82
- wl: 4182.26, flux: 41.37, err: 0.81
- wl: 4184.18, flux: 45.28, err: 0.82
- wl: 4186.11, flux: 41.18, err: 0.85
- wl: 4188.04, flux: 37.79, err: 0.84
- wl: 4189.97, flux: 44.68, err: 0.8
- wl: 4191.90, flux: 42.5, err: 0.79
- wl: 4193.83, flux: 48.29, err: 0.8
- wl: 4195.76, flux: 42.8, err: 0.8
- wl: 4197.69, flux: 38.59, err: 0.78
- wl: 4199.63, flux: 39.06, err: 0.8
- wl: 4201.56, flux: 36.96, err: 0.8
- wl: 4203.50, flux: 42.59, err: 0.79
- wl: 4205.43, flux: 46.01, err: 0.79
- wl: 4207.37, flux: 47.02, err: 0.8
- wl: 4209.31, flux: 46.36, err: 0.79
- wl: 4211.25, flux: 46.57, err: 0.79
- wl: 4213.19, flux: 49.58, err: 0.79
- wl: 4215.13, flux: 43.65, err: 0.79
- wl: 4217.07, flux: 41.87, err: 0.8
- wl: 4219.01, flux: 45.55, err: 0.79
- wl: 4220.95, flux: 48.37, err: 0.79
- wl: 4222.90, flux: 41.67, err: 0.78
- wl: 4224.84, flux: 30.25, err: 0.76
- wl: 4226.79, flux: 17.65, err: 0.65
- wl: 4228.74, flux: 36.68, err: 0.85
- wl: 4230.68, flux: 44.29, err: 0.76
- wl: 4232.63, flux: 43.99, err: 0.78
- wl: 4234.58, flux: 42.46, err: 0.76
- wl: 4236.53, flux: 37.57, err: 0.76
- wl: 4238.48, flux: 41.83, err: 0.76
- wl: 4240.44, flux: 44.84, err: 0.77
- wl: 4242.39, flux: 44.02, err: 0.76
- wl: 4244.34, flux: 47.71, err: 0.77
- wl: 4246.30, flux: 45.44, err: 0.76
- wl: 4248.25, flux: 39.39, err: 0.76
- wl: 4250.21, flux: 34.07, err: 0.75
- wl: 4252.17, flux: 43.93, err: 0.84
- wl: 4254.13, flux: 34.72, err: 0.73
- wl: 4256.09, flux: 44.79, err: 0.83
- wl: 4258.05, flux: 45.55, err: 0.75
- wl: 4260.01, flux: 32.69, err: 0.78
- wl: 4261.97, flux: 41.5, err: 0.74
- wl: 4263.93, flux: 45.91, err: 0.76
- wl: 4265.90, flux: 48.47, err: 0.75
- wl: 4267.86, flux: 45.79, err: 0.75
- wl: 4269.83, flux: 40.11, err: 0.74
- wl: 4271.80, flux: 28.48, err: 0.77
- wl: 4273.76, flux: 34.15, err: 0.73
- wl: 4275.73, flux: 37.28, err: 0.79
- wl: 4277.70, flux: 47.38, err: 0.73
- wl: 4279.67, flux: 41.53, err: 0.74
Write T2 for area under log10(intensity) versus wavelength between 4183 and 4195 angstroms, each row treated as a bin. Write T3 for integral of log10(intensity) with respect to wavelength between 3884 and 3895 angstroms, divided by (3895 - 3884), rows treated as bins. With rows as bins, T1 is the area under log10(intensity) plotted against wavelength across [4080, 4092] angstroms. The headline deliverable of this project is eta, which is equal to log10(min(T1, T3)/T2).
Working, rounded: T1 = 20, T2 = 19.6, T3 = 1.38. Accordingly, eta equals -1.15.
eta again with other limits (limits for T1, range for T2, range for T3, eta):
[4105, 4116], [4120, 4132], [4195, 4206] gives -1.09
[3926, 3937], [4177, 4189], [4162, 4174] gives -1.08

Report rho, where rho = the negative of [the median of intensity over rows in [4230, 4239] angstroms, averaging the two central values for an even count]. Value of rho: -42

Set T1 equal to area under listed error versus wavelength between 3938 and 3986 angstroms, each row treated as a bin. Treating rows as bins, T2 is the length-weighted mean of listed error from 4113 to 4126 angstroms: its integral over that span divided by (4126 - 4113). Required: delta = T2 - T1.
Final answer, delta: -40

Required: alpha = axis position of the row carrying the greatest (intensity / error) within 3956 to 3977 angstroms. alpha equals 3959.23 angstroms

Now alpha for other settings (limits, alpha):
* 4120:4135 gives 4124.87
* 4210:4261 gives 4213.19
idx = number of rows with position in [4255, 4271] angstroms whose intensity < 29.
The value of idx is 0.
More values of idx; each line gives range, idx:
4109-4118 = 0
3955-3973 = 8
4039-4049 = 1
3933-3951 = 9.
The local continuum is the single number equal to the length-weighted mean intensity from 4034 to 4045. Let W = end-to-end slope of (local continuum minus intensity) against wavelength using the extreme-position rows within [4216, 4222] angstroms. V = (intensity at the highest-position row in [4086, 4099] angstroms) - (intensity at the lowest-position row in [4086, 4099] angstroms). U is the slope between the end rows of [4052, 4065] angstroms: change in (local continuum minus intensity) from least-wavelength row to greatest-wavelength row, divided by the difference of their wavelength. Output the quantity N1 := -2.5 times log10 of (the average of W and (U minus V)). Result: -1.2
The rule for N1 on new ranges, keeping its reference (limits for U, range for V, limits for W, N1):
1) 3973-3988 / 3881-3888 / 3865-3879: -1.5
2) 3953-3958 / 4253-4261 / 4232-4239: -0.5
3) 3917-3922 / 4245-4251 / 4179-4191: -2.1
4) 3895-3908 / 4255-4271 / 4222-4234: -0.9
